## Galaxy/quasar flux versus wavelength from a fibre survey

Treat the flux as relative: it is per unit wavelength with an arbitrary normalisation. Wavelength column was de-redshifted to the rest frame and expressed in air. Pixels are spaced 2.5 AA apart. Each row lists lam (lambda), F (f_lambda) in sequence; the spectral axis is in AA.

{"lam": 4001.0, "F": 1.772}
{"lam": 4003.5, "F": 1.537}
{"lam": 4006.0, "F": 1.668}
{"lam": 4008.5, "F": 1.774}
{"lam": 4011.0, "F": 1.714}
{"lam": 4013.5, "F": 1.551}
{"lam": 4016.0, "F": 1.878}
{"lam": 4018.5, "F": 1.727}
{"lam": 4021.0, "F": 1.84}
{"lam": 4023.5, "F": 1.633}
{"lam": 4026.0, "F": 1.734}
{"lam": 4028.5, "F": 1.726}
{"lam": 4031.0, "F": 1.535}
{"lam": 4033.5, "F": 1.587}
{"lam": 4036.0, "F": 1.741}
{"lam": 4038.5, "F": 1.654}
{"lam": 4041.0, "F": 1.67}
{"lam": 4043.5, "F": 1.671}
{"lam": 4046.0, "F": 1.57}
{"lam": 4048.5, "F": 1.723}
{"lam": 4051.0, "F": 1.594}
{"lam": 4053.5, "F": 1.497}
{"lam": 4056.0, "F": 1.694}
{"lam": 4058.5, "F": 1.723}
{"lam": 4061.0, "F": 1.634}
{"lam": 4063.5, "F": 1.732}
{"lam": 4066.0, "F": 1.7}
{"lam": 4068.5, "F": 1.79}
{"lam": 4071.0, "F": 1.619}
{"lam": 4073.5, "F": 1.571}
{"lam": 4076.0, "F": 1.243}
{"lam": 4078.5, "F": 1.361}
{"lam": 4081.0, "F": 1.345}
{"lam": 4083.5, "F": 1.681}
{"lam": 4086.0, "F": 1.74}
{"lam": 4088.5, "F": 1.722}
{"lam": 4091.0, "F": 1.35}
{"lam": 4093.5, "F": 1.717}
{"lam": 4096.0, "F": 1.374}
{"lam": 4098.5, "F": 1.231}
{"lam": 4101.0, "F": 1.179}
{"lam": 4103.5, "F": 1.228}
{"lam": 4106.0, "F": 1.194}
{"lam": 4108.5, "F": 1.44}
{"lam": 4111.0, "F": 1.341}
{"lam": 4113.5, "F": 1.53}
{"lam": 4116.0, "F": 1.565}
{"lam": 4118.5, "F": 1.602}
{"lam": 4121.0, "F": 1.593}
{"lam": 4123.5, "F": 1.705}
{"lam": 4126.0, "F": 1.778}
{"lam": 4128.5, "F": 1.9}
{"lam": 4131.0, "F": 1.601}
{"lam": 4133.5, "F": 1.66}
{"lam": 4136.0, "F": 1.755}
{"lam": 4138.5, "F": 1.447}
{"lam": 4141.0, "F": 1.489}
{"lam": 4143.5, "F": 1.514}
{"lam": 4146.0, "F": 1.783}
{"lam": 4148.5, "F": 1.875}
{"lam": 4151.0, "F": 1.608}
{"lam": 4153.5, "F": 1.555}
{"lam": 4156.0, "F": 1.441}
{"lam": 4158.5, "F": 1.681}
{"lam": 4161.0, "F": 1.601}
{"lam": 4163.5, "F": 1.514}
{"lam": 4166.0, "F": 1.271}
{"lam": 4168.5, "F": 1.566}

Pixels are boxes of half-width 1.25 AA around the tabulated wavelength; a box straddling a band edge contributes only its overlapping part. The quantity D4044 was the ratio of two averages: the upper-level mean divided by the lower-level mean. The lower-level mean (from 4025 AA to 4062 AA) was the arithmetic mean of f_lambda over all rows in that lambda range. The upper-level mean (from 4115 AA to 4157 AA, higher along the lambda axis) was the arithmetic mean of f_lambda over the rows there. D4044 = 0.99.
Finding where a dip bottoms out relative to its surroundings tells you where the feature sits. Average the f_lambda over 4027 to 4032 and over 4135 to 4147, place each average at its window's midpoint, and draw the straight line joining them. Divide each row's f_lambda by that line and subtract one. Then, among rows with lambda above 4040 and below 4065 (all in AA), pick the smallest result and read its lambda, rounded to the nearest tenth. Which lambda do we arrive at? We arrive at 4053.5 AA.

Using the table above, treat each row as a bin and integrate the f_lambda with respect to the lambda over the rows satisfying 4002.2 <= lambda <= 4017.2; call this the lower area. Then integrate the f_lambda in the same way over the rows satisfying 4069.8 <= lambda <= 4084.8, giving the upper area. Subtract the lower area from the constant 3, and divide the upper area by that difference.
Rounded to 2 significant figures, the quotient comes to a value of -0.99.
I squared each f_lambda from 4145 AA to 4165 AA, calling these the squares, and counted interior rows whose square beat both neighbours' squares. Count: 2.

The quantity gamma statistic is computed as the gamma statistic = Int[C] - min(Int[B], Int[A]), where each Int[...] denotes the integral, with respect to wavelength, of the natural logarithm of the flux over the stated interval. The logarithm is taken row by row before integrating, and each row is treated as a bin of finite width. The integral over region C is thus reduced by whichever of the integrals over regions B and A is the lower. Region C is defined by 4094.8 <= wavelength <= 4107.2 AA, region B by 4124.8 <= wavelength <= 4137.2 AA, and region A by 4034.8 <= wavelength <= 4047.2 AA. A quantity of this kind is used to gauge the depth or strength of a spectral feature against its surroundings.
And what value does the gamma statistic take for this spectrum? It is -4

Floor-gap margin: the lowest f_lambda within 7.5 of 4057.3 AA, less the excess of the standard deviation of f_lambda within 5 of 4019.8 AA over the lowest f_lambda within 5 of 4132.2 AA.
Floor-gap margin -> 3.0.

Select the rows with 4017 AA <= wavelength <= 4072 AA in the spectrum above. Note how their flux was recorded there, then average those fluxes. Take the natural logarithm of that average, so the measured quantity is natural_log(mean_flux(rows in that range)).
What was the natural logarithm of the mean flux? 0.51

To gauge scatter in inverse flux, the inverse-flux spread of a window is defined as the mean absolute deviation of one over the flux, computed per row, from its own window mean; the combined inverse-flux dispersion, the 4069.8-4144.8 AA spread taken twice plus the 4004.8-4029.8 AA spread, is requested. 0.175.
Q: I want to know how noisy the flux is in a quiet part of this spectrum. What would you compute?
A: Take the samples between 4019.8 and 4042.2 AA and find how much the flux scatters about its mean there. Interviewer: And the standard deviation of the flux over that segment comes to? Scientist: 0.09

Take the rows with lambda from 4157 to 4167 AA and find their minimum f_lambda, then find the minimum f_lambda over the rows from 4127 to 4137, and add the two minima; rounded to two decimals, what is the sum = 2.87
